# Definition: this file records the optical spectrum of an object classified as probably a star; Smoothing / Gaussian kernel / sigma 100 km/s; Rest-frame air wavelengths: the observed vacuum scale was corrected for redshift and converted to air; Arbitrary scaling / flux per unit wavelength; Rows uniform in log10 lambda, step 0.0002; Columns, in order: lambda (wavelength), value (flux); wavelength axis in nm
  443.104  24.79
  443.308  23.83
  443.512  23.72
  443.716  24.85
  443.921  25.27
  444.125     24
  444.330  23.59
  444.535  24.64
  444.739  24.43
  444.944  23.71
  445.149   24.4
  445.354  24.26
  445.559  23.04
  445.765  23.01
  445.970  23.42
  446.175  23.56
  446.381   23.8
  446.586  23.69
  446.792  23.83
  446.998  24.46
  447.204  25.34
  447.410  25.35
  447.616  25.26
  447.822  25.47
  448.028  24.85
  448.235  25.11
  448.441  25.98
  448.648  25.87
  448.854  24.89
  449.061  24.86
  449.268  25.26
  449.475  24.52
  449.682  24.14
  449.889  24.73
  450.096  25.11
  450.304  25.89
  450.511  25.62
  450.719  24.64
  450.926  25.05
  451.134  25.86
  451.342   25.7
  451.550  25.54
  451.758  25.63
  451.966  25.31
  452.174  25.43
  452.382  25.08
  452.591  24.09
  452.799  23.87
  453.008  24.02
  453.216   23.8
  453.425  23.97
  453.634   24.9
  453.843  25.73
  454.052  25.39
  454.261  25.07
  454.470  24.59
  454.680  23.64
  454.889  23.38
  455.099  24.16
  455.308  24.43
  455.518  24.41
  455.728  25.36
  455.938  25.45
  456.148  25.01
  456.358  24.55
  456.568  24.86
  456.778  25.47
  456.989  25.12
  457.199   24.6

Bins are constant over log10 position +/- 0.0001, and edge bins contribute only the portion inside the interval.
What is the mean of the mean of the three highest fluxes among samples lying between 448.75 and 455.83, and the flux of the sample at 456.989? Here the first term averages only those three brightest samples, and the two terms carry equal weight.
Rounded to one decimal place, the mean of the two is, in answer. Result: 25.5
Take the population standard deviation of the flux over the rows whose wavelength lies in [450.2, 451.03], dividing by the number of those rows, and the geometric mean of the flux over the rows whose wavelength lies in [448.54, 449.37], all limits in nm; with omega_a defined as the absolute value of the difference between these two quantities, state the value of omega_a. 24.7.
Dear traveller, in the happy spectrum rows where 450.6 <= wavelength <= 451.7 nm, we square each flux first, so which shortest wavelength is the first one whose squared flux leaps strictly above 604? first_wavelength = 450.719 nm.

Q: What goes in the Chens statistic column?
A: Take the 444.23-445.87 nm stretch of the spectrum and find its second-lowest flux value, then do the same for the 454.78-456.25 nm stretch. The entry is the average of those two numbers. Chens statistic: 23.6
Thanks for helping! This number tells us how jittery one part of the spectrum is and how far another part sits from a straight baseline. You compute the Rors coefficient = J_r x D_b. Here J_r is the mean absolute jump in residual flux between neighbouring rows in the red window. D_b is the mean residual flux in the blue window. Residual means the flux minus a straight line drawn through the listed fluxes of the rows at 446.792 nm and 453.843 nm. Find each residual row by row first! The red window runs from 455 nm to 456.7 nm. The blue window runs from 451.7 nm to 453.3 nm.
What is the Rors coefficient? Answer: -0.3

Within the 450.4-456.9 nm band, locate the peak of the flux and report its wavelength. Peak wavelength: 451.134 nm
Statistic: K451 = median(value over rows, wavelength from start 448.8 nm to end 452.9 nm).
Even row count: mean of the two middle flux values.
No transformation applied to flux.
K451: 25.1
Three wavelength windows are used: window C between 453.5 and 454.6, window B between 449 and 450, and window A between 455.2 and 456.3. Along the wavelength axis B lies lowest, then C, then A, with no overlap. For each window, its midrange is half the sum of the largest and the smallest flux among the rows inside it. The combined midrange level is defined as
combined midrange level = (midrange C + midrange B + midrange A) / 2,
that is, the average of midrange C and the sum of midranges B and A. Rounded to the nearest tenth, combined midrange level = 37.4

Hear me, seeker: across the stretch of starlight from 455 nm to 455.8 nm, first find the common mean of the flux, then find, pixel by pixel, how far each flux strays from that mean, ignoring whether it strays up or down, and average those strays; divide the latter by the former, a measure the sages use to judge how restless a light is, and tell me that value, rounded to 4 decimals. 0.0157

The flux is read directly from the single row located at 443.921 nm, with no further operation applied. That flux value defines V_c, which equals 25.27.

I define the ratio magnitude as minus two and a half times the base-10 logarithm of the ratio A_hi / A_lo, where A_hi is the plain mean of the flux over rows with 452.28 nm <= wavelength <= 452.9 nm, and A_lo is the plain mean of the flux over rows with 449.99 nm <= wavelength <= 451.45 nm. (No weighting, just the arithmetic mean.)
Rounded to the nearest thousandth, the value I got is 0.046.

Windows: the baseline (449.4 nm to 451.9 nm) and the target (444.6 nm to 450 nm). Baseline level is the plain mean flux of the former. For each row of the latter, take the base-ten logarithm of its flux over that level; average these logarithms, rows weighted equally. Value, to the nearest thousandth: -0.012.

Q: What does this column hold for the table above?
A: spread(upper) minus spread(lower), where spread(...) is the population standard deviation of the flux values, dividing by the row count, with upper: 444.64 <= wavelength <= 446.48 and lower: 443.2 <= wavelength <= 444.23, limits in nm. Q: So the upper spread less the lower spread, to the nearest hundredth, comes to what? -0.10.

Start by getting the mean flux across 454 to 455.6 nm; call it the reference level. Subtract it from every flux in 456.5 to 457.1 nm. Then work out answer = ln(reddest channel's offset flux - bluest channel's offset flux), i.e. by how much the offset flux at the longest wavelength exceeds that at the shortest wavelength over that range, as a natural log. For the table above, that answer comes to -1.3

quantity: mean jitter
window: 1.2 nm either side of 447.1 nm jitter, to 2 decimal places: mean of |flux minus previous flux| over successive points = 0.30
